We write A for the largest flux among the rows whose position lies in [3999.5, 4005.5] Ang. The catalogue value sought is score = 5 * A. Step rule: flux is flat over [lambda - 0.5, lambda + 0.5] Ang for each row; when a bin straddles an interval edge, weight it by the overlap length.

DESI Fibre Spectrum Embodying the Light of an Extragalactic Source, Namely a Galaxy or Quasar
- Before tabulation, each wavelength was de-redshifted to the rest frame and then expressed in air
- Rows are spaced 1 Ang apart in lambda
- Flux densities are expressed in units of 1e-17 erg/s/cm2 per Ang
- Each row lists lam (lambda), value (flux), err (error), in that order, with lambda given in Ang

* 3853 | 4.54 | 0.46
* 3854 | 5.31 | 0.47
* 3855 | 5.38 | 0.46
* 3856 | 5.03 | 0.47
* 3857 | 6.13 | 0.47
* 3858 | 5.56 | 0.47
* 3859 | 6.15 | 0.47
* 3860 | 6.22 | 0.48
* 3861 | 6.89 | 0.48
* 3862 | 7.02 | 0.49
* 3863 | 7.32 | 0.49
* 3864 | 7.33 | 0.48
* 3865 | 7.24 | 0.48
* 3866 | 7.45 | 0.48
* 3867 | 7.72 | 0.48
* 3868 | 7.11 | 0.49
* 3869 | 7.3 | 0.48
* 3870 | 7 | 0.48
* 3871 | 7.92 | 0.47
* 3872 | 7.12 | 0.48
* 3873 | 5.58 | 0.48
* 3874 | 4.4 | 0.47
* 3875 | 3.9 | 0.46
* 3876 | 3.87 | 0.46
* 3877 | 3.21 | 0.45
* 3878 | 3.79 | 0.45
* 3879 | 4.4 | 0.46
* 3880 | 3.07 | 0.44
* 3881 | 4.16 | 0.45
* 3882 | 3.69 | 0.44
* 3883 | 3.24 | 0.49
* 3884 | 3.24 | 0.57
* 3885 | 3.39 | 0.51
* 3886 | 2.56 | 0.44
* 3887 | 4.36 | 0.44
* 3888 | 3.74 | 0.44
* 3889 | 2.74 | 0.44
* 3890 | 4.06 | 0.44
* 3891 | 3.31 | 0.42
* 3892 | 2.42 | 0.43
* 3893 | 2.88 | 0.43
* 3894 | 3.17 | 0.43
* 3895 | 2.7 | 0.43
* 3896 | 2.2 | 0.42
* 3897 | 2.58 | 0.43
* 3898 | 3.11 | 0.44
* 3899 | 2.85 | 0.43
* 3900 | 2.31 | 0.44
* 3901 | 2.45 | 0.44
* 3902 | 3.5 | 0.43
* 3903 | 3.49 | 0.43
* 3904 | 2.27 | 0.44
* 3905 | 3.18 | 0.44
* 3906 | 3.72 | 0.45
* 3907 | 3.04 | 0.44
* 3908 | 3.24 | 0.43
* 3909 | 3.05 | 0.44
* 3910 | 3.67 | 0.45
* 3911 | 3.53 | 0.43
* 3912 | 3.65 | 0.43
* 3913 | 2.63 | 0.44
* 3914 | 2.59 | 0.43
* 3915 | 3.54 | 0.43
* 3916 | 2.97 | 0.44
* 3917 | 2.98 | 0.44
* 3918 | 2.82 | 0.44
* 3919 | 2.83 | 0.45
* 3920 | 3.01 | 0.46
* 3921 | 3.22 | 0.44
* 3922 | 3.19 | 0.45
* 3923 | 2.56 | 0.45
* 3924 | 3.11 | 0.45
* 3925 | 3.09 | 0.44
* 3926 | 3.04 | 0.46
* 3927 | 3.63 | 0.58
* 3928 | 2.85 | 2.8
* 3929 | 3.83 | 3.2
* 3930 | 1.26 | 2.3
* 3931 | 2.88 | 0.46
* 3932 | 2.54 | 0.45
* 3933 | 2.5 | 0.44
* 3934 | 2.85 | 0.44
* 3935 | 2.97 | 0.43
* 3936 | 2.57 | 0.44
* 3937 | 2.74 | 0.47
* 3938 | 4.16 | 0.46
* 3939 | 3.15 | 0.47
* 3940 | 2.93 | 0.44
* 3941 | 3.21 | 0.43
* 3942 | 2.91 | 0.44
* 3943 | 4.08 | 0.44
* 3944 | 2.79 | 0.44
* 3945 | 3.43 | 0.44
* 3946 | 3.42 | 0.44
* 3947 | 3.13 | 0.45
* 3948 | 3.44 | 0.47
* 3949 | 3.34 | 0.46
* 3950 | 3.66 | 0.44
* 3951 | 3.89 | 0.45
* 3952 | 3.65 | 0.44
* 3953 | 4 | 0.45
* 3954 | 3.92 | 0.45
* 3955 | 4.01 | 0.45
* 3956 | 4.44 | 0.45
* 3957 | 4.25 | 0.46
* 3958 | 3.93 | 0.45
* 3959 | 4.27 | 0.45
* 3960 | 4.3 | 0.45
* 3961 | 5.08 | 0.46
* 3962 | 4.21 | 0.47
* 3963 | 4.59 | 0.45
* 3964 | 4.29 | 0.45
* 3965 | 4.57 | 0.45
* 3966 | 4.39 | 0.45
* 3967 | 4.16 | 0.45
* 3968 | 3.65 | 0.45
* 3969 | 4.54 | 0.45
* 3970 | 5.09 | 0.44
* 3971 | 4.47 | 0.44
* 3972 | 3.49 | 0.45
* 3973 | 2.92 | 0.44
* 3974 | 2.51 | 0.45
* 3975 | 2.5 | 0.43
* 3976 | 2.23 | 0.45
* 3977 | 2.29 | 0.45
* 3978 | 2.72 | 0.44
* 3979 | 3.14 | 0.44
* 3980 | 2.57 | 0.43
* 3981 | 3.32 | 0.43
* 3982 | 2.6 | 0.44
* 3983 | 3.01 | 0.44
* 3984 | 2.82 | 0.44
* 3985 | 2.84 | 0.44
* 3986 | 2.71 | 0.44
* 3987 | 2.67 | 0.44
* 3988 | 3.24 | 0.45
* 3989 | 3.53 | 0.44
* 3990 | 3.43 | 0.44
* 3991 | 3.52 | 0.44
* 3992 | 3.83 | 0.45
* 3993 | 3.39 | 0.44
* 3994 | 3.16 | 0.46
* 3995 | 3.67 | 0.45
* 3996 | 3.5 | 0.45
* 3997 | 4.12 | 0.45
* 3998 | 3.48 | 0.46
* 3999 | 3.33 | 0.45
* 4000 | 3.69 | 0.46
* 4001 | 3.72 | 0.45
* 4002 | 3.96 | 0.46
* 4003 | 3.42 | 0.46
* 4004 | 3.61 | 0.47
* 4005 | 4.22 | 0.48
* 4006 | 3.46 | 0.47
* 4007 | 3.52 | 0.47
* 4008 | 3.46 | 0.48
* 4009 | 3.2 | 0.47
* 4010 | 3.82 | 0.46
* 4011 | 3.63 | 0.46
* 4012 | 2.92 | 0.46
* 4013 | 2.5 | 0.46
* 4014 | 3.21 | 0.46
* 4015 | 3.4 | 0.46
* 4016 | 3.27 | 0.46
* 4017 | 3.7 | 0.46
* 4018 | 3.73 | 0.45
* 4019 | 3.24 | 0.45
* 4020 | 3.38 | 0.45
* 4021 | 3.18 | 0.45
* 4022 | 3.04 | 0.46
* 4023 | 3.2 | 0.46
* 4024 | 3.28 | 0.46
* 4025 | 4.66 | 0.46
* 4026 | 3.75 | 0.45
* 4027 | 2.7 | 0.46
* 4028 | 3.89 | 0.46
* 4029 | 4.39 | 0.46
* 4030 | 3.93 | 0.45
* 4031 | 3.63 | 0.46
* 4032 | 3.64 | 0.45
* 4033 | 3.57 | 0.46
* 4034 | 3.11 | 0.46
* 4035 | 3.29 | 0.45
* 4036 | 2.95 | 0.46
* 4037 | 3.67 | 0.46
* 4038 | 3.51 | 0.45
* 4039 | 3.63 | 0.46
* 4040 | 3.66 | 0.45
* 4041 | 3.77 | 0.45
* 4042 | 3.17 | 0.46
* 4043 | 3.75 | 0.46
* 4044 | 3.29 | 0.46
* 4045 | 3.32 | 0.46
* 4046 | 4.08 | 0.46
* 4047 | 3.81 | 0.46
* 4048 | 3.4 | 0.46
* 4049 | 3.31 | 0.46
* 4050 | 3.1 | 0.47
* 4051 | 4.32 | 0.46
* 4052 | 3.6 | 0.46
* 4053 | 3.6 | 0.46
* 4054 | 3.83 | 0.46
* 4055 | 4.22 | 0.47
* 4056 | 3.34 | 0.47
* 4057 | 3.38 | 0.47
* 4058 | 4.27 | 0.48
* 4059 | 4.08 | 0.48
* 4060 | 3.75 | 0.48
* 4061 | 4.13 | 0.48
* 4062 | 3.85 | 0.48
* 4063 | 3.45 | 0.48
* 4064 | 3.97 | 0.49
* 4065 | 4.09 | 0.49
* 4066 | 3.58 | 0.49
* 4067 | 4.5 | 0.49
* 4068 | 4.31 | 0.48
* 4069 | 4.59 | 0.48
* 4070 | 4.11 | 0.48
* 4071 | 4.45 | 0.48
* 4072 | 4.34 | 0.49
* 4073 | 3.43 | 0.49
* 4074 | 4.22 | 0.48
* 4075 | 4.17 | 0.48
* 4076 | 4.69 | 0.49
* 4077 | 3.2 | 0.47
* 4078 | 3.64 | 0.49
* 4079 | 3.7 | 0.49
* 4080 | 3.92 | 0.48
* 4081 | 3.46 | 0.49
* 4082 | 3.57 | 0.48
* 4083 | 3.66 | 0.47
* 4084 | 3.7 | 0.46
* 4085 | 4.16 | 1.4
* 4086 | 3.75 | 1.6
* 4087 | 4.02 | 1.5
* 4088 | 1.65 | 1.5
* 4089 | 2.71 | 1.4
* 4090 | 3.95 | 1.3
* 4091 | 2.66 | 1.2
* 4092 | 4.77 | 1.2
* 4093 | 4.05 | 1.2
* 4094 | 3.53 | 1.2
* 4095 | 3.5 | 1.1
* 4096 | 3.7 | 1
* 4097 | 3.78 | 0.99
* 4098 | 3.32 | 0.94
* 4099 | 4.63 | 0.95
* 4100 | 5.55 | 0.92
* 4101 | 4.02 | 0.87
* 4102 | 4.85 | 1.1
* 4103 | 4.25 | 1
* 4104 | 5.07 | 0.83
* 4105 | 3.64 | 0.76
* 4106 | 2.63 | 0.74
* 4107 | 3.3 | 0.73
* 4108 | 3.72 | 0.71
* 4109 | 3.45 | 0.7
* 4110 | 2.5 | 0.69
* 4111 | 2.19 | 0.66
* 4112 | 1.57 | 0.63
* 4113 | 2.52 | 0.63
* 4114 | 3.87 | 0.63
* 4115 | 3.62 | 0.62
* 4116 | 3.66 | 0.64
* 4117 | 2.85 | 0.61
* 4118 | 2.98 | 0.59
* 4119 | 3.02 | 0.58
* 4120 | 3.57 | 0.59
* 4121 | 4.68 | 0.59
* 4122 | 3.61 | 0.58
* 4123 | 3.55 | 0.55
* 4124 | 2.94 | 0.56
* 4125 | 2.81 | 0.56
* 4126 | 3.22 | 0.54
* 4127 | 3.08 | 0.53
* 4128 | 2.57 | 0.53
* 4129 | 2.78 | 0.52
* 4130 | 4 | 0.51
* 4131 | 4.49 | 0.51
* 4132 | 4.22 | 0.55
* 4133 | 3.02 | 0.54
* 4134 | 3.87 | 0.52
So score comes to 21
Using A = 4.22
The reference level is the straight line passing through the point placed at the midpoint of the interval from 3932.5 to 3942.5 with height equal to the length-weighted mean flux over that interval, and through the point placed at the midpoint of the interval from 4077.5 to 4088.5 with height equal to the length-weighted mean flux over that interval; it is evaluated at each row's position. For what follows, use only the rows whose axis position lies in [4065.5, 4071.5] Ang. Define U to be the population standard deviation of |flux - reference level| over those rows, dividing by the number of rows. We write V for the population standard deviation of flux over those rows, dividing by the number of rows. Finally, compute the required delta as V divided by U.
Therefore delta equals 1.0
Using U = 0.34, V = 0.34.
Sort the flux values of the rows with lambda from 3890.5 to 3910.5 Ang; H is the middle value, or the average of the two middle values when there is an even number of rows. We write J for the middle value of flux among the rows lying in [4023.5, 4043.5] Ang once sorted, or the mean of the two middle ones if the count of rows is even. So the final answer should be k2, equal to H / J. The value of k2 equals 0.84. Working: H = 3.0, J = 3.6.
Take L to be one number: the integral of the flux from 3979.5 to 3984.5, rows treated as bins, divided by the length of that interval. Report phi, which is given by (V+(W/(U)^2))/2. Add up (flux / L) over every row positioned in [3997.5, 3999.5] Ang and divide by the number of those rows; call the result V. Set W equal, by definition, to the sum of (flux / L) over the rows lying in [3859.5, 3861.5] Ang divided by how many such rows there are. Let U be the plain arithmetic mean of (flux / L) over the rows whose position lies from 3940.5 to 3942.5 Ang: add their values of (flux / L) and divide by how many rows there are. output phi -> 1.6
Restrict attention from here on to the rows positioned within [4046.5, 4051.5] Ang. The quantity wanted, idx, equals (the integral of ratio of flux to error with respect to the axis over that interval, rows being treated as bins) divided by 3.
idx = 13.0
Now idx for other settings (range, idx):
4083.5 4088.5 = 5.7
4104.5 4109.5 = 7.7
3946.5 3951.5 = 12.8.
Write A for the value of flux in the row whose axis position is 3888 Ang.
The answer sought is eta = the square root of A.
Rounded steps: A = 3.74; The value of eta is 1.93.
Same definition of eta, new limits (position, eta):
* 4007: 1.88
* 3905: 1.78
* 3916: 1.72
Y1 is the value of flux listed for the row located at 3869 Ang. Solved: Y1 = 7.3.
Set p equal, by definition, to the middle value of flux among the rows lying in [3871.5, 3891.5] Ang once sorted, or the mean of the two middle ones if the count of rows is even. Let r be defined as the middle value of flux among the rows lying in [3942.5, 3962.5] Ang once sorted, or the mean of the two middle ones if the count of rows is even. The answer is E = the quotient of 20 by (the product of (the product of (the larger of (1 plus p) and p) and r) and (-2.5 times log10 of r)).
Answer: -0.72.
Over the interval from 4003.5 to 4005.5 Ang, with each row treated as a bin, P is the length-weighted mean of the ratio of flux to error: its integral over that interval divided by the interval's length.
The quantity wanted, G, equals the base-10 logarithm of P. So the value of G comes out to 0.916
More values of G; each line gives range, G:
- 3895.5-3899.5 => 0.795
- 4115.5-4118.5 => 0.712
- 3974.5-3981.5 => 0.787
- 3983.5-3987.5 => 0.797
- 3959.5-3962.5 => 0.994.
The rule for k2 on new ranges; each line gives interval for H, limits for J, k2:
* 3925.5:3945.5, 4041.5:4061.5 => 0.79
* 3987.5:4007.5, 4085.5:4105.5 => 0.91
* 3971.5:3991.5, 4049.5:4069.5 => 0.72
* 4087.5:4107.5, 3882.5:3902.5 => 1.25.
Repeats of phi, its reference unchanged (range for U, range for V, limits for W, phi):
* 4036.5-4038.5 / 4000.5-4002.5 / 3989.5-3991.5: 1.1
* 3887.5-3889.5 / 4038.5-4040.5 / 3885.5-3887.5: 1.1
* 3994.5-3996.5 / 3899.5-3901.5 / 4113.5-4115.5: 0.8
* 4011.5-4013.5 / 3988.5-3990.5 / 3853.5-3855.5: 1.6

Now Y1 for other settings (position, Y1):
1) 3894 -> 3.17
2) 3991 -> 3.52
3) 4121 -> 4.68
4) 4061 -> 4.13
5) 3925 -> 3.09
